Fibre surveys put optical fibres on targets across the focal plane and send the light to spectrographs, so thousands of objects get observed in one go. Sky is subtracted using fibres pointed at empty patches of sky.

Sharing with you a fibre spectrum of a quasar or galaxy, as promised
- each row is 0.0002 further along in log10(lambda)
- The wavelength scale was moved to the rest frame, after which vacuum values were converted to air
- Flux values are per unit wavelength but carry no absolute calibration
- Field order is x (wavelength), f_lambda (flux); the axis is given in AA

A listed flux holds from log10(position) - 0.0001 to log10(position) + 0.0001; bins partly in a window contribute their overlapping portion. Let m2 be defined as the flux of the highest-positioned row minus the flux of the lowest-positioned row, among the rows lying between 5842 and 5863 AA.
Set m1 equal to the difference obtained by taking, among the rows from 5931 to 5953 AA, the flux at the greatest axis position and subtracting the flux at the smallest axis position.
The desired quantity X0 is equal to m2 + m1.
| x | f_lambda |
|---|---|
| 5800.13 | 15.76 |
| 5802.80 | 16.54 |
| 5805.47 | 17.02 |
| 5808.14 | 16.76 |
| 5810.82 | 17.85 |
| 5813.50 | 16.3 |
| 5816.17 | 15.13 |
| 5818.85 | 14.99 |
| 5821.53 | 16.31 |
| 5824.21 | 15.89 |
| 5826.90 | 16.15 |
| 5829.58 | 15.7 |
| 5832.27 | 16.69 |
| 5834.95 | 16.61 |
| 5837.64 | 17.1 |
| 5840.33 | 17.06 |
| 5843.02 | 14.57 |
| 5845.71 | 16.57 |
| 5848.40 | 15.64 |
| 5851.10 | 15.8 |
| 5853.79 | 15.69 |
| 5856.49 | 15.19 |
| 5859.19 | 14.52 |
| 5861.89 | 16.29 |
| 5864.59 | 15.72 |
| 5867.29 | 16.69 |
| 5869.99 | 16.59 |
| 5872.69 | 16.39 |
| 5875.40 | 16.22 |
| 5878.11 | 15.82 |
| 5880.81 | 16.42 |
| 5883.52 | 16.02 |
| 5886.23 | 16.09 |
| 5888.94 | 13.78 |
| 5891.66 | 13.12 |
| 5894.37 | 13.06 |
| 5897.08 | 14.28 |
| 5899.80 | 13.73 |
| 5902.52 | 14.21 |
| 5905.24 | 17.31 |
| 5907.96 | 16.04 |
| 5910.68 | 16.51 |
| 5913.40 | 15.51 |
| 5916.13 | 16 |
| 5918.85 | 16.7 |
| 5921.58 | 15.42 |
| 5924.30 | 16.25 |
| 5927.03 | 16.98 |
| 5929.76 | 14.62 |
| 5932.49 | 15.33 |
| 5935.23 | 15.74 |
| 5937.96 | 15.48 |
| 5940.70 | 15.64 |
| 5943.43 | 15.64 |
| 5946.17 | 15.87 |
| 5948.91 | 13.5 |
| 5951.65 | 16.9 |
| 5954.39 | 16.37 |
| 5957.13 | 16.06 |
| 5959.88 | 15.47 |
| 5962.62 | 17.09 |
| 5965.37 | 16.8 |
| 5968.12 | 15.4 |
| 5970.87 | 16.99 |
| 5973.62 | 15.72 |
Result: 3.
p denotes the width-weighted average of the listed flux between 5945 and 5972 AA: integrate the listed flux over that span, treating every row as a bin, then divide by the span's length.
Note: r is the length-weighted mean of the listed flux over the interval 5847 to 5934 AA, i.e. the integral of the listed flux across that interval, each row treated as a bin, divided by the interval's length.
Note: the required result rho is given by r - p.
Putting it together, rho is -0.5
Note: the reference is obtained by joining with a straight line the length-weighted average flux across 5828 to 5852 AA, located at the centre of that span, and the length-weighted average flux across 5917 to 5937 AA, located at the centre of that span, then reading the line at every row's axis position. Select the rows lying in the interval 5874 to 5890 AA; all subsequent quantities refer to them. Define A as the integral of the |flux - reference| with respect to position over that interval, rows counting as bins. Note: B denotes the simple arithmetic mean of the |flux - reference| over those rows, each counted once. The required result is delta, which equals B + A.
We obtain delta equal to 8.2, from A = 7.7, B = 0.51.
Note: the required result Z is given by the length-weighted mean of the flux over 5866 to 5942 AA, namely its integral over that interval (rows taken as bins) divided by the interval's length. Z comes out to 15.6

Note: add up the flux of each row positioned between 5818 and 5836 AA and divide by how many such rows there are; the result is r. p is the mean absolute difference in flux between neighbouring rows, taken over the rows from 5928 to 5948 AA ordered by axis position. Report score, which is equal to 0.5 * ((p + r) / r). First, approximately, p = 0.3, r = 16.0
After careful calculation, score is 0.51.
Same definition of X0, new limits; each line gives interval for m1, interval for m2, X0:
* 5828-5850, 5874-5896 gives -3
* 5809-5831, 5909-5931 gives -4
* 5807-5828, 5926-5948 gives -2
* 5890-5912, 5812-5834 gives 4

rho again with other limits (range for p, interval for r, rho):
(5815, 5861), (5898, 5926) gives -0.1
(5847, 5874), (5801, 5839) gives 0.5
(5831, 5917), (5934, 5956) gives 0.0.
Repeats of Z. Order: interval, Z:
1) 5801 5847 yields 16.3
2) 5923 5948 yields 15.7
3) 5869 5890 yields 15.9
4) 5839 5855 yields 15.9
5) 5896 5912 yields 15.4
